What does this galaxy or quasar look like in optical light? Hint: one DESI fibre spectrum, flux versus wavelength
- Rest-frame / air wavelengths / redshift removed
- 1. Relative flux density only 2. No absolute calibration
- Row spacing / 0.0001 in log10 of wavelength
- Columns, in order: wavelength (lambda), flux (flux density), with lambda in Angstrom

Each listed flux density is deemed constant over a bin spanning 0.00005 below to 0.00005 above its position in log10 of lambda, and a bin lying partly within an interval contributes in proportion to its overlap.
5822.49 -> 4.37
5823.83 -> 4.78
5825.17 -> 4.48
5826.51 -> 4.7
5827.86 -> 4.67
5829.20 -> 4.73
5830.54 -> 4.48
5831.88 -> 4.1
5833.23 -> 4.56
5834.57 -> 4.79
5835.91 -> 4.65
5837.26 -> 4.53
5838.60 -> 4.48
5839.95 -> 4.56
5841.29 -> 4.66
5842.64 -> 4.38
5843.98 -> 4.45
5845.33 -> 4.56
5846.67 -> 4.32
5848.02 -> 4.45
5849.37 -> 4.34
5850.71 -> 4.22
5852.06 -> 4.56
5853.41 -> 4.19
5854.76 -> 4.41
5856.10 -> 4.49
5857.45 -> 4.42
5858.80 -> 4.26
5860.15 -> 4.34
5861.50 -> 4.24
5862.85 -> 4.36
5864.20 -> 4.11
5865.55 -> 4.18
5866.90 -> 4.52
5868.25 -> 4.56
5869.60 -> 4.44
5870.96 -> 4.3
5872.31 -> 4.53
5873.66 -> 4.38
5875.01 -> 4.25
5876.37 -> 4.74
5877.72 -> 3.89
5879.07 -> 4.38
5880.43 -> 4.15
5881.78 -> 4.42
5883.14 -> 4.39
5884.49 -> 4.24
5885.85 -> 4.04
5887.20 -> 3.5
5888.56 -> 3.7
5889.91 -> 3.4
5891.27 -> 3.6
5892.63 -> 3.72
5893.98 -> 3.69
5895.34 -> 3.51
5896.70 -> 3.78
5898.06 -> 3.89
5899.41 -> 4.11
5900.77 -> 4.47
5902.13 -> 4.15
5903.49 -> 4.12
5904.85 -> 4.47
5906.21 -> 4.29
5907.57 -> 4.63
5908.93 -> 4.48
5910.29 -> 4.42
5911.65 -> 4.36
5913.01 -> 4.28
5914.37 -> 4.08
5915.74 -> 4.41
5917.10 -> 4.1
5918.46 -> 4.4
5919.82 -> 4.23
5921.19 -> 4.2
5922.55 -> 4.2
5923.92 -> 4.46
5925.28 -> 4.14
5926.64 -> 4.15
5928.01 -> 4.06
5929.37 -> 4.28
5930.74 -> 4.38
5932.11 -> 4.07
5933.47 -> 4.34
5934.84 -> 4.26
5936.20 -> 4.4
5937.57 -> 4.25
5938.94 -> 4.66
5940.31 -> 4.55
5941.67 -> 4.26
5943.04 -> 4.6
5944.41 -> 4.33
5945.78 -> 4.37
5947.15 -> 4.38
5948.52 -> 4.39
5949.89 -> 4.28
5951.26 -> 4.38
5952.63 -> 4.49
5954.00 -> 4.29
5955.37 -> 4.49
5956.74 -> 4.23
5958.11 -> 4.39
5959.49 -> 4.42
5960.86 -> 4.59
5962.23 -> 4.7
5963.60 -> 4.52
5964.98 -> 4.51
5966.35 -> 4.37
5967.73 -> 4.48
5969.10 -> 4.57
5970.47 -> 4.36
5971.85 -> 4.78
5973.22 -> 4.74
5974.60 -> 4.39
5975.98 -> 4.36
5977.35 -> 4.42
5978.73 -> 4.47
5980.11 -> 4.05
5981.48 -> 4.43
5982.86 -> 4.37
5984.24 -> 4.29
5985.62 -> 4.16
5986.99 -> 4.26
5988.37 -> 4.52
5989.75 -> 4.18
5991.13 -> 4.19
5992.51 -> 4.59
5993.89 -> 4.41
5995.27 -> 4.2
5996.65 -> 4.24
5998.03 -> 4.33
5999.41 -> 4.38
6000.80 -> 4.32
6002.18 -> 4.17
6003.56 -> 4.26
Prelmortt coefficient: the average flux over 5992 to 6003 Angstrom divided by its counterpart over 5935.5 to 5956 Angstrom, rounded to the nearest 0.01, 0.98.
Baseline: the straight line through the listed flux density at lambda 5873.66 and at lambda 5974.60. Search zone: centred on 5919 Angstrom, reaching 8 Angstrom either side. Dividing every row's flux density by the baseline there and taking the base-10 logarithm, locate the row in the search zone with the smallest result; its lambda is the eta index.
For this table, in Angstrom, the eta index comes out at 5914.37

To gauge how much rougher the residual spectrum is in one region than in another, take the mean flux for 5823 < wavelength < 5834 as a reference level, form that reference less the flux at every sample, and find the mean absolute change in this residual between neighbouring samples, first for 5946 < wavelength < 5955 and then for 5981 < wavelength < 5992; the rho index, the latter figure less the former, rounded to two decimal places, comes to 0.03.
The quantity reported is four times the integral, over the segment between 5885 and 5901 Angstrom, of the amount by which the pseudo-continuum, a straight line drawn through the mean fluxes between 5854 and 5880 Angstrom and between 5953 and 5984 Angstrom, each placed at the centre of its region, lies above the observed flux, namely 39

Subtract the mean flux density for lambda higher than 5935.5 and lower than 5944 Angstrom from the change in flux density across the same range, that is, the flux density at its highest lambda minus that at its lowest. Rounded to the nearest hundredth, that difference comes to -4.25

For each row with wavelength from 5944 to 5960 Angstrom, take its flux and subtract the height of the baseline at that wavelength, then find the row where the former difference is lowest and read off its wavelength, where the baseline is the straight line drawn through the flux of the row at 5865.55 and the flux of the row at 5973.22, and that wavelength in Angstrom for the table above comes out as 5956.74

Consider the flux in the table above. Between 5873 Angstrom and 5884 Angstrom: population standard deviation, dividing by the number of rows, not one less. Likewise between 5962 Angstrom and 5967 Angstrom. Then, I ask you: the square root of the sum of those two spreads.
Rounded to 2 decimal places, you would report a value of 0.59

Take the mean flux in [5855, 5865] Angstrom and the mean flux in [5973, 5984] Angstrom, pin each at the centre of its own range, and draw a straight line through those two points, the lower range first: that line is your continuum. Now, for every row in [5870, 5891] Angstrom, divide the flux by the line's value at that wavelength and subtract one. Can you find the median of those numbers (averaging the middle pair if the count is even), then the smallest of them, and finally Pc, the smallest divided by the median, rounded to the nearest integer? 12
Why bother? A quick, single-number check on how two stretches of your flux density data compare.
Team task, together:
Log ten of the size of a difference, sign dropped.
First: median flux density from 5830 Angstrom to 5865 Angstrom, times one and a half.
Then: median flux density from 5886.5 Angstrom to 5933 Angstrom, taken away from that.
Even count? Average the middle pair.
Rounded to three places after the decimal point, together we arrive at 0.398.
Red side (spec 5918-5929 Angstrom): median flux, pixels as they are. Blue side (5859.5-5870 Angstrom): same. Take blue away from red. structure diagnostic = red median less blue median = -0.15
